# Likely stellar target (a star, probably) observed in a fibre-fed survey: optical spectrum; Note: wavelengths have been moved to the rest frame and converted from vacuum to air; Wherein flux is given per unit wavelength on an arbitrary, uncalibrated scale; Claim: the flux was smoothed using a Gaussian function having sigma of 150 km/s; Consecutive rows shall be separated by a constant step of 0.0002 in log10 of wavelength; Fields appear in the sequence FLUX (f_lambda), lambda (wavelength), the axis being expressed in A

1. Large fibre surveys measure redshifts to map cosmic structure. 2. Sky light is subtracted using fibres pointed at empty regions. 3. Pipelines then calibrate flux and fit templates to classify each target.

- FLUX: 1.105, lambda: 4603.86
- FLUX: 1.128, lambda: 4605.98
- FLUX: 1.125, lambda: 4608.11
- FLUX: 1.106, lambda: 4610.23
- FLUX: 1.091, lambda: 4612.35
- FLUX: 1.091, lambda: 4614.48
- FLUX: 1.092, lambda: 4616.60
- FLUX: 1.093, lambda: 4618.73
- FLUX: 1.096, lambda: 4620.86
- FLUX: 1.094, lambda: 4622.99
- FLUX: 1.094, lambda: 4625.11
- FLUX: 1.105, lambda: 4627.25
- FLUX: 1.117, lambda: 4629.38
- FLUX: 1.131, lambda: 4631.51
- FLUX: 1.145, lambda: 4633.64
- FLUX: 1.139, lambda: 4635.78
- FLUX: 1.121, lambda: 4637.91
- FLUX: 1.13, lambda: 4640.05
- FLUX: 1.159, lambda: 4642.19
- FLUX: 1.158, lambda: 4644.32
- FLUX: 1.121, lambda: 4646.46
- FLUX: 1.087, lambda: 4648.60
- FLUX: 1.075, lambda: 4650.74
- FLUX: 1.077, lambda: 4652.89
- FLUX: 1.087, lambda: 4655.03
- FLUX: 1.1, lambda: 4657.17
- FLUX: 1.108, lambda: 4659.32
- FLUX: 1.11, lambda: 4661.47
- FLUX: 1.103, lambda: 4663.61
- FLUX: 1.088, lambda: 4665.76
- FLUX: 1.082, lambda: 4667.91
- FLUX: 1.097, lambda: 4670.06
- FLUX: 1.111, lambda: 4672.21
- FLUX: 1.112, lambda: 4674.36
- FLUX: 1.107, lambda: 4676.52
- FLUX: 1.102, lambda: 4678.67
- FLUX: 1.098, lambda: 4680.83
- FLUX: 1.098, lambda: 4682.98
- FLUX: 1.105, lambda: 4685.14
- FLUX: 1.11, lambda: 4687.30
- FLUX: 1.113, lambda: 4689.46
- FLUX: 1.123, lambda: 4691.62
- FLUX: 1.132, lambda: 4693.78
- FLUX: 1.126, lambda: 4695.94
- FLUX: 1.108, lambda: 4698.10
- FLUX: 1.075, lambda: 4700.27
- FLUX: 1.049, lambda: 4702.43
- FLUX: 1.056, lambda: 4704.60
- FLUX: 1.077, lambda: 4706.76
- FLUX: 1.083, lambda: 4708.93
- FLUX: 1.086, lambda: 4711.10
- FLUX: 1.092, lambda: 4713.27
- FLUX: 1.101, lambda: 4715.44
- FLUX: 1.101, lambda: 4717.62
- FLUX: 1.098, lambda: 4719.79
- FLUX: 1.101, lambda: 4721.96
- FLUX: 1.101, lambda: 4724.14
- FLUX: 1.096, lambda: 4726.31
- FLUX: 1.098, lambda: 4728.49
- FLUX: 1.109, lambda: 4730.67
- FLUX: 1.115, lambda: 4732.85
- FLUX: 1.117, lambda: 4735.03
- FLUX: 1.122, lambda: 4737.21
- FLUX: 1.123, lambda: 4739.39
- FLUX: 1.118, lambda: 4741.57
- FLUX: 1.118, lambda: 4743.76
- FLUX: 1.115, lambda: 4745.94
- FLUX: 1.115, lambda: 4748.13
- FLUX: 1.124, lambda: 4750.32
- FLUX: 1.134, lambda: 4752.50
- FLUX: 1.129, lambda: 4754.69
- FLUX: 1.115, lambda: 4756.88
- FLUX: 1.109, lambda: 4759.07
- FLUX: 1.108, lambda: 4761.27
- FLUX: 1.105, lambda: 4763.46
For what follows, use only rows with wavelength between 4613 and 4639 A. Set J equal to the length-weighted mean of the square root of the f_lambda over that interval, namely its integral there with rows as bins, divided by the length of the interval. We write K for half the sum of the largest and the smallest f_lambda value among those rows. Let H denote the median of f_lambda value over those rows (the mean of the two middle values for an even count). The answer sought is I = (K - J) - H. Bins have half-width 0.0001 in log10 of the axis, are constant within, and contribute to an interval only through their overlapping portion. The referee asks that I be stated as -1.04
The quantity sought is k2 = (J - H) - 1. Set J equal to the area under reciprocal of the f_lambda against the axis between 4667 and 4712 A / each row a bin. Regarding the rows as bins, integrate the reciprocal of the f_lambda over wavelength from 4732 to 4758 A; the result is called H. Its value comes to 17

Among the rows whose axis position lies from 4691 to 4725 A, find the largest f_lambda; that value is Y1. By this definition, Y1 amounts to 1.132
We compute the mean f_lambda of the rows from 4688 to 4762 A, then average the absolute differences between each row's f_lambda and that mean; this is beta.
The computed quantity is 0.015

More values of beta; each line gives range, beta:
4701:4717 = 0.015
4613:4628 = 0.003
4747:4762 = 0.008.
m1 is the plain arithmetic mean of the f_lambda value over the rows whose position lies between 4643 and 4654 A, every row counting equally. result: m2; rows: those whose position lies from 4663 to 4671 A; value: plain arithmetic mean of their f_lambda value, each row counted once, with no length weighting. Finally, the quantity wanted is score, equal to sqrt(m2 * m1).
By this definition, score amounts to 1.10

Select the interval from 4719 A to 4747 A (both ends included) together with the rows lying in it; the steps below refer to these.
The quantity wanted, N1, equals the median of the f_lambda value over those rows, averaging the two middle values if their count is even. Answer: 1.115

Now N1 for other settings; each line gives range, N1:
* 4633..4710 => 1.106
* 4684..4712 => 1.105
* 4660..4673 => 1.100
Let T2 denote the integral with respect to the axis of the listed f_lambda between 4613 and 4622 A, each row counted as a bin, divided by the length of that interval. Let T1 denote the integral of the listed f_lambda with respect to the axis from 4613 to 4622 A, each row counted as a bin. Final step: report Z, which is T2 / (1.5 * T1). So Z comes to 0.07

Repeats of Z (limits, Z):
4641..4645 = 0.17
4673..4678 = 0.13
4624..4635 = 0.06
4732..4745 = 0.05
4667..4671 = 0.17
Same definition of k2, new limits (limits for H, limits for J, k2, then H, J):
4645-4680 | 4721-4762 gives 4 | 32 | 37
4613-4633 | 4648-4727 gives 53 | 18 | 72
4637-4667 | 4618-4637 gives -11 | 27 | 17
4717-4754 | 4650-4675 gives -11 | 33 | 23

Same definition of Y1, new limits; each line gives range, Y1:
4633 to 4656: 1.159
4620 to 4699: 1.159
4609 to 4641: 1.145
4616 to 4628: 1.105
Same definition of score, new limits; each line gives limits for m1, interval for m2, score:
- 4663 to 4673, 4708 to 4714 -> 1.09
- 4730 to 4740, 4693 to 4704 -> 1.11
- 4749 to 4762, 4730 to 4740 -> 1.12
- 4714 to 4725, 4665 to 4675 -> 1.10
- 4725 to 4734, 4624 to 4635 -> 1.11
